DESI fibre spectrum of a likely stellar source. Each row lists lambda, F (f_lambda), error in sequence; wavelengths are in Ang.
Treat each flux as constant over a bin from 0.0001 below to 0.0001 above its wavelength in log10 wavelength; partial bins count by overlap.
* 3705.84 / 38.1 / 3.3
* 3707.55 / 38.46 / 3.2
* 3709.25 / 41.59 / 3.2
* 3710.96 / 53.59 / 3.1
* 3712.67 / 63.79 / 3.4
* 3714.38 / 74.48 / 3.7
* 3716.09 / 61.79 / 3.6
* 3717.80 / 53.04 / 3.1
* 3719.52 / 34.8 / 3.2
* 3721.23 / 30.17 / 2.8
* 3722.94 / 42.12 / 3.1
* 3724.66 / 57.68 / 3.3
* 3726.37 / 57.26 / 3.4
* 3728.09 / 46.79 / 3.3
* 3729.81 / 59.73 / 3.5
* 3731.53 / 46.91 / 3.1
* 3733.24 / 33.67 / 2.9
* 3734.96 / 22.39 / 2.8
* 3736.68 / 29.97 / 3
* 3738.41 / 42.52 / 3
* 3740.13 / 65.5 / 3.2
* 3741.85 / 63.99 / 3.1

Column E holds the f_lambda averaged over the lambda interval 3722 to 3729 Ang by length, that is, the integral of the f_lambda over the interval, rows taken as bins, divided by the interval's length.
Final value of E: 51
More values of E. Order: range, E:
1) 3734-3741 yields 40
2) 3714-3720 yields 56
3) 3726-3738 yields 42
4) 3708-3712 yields 47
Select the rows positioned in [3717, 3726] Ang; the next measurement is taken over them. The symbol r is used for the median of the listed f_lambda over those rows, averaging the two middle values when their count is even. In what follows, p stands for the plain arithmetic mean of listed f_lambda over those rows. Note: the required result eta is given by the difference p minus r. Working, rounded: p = 43.6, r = 42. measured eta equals 1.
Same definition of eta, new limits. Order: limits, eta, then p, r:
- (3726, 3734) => 2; 48.9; 47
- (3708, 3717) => -3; 59.0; 62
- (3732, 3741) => 5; 38.8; 34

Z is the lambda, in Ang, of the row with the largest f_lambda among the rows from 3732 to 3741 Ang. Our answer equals 3740.13 Ang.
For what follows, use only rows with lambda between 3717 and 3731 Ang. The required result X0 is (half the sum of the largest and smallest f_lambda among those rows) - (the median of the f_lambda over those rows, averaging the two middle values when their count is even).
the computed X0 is -5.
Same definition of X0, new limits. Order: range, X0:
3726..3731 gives -4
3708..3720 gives 1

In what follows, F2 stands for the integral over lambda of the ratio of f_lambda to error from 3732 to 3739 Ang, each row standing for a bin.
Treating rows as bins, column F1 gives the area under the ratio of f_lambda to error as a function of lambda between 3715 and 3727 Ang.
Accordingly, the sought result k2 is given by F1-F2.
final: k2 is 101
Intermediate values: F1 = 179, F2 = 77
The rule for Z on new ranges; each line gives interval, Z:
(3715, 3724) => 3716.09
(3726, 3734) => 3729.81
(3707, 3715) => 3714.38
